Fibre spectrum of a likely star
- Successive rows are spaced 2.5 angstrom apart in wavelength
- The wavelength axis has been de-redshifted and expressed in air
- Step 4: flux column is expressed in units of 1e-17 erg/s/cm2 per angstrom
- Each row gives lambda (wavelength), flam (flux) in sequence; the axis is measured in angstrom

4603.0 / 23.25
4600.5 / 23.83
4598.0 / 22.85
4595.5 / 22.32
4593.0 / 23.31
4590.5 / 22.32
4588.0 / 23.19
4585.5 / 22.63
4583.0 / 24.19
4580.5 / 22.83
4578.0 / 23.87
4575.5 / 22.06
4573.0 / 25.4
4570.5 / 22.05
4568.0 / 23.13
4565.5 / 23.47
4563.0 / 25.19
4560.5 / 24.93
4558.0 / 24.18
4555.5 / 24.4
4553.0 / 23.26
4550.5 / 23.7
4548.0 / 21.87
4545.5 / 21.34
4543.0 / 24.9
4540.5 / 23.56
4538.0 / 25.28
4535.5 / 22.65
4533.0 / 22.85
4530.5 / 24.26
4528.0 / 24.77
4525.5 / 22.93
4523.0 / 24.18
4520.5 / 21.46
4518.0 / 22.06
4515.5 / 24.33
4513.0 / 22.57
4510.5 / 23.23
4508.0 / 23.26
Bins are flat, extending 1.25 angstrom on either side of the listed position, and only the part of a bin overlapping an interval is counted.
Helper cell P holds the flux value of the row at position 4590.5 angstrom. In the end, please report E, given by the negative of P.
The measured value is -22.3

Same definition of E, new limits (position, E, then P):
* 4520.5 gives -21.5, 21.46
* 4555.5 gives -24.4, 24.4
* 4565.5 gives -23.5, 23.47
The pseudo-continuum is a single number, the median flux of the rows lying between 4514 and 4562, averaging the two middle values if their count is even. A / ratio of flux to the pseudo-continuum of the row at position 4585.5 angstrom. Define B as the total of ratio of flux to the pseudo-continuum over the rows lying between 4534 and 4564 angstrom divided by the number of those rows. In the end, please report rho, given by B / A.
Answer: 1.05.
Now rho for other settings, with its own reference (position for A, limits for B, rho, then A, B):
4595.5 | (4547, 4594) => 1.05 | 0.94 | 0.99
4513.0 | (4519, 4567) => 1.05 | 0.95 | 1.00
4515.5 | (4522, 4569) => 0.98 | 1.03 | 1.00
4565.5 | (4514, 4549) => 0.99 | 0.99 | 0.98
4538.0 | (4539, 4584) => 0.93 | 1.07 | 0.99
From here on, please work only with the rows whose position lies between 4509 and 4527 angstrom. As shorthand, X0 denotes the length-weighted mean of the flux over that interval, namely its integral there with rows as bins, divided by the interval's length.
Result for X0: 23.0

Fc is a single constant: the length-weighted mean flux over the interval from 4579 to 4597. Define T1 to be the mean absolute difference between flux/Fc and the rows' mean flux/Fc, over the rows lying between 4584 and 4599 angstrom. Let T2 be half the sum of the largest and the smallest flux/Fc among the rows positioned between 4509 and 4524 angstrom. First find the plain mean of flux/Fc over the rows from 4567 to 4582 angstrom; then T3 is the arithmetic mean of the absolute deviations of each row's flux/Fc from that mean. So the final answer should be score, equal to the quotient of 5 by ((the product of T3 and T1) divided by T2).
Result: 8063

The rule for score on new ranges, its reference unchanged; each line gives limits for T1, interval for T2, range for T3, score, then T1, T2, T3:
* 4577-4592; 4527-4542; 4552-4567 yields 7914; 0.025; 1.04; 0.026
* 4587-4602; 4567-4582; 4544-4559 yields 5684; 0.021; 1.03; 0.044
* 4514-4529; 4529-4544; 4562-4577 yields 2079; 0.050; 1.04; 0.051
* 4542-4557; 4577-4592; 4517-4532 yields 2169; 0.048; 1.01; 0.049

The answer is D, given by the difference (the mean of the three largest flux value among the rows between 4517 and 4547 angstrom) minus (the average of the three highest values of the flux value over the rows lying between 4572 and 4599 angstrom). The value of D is 0.5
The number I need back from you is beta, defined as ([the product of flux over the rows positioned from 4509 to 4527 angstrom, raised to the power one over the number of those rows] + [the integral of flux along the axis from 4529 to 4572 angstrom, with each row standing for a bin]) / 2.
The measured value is 519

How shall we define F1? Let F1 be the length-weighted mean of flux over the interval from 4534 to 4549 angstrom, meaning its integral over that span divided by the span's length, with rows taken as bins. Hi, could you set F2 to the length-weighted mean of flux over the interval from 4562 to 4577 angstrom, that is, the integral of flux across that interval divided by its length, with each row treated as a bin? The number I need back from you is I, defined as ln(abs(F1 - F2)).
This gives -1.4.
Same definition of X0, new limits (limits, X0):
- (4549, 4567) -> 24.1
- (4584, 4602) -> 22.9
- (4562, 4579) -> 23.6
